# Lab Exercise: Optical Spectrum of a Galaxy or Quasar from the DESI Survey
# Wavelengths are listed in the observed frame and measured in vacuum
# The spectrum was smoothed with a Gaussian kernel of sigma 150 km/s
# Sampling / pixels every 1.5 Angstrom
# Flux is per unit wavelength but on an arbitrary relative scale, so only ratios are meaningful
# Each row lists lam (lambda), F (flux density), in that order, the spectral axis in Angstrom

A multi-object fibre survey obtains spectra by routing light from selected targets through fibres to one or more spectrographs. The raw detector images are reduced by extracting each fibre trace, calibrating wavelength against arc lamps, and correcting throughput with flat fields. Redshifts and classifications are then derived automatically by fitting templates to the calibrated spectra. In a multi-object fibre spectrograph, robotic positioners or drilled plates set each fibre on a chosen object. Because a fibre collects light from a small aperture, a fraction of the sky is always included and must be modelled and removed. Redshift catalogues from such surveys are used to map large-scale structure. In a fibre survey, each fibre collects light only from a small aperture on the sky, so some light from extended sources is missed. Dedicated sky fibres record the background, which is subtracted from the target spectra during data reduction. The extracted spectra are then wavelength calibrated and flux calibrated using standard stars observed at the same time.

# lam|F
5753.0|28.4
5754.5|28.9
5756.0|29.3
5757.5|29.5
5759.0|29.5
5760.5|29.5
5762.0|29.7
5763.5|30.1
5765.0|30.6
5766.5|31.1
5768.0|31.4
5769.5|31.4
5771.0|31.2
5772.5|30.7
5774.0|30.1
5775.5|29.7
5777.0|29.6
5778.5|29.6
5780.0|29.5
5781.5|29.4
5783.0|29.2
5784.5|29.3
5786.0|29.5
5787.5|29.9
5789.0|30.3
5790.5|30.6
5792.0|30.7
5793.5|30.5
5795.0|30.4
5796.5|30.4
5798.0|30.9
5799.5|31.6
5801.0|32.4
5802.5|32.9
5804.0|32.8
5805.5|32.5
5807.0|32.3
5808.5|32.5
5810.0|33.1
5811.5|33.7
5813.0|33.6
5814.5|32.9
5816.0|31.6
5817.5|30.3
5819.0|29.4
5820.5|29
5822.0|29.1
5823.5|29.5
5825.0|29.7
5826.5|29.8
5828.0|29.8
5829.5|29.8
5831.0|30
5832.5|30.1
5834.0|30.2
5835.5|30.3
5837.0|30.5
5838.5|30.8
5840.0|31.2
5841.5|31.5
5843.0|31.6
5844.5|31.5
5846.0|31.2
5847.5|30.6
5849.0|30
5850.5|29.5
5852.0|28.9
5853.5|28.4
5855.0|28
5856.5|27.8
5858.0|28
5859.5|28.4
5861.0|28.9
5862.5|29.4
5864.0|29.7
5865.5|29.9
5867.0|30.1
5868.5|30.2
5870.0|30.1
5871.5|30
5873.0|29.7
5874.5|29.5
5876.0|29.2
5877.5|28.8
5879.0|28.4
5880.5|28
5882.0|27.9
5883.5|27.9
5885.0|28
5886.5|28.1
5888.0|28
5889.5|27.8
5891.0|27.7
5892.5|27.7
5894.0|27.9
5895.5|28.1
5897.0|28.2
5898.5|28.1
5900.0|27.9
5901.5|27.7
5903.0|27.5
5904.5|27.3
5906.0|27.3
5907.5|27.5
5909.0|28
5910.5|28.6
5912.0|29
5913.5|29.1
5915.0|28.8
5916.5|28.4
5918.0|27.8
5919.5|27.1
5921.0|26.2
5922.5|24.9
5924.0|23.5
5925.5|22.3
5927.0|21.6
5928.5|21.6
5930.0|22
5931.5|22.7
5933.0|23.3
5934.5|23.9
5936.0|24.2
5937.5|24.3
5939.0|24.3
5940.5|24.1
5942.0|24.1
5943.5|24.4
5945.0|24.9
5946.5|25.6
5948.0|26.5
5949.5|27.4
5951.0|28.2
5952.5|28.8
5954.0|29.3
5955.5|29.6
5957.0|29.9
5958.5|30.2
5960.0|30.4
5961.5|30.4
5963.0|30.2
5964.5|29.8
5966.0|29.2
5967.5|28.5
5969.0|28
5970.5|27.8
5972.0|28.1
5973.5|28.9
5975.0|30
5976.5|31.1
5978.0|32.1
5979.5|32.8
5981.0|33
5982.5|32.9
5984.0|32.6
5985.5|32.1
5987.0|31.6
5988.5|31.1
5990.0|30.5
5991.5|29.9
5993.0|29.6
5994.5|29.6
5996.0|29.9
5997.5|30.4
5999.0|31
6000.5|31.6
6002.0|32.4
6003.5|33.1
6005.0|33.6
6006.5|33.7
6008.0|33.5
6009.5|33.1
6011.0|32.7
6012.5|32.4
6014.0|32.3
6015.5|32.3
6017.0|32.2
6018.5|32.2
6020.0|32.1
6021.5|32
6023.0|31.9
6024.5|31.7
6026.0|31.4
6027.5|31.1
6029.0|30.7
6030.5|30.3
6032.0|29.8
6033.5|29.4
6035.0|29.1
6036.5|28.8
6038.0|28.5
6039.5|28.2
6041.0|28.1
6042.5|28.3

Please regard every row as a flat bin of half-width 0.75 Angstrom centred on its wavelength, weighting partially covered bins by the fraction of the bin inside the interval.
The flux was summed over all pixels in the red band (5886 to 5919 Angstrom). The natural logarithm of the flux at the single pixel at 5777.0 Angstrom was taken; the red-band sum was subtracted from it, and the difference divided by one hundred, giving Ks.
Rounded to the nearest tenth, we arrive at -6.1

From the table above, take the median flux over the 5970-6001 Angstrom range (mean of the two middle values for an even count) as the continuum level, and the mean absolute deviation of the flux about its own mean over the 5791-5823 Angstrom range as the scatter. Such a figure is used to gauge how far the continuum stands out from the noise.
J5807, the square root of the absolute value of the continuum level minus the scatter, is 5.45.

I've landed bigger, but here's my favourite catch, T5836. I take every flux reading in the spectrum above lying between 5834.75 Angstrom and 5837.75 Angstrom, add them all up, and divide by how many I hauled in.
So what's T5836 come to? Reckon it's 30.4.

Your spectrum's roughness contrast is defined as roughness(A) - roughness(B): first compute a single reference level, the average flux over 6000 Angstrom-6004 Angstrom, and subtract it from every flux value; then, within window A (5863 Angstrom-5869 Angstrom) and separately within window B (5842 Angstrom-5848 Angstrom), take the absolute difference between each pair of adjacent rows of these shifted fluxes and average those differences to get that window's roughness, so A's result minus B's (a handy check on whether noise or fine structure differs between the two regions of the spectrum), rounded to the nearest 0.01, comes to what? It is -0.17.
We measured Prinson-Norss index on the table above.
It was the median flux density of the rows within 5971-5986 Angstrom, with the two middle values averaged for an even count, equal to 32.1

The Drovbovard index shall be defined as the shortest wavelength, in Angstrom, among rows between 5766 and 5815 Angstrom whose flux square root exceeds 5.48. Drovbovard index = 5766.5 Angstrom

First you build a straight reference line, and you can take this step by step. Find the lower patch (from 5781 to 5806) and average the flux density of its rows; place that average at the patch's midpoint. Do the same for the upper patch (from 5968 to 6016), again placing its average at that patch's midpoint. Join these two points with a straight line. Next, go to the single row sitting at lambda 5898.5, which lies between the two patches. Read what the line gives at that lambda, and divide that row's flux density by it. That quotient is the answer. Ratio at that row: 0.90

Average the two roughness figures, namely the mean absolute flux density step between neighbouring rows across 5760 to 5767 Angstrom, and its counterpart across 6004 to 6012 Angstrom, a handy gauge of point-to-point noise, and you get 0.34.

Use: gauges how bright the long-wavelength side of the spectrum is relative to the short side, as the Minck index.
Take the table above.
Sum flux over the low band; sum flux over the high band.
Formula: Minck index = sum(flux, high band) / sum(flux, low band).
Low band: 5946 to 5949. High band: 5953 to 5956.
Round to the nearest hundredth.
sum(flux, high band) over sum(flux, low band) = 1.13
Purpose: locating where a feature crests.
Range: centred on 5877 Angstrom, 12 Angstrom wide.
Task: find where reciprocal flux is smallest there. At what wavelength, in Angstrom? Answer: 5871.5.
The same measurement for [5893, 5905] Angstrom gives 5897.0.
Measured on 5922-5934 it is 5922.5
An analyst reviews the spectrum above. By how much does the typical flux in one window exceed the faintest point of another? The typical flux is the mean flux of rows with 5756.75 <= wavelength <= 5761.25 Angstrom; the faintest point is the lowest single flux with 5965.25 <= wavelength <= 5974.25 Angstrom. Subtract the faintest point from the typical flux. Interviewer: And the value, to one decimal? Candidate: 1.7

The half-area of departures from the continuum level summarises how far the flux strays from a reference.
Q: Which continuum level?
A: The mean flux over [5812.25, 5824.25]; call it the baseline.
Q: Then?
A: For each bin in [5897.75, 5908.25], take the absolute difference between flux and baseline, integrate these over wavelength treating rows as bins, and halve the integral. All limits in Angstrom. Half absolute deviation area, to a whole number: 16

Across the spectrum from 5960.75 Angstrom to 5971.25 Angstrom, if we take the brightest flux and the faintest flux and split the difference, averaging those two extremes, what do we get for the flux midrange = 29.1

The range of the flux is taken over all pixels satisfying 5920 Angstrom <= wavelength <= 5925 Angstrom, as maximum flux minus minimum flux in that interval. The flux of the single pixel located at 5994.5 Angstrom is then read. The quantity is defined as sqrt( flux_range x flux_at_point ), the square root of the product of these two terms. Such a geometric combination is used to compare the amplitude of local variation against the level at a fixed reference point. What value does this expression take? 8.9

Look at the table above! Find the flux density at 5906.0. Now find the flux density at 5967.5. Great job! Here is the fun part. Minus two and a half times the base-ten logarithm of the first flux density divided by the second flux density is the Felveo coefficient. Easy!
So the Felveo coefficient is 0.05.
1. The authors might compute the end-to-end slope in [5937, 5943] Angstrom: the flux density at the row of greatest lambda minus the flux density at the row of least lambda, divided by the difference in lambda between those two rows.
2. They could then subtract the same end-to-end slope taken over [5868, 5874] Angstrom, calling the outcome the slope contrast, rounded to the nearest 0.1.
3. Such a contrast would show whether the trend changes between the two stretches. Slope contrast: 0.1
